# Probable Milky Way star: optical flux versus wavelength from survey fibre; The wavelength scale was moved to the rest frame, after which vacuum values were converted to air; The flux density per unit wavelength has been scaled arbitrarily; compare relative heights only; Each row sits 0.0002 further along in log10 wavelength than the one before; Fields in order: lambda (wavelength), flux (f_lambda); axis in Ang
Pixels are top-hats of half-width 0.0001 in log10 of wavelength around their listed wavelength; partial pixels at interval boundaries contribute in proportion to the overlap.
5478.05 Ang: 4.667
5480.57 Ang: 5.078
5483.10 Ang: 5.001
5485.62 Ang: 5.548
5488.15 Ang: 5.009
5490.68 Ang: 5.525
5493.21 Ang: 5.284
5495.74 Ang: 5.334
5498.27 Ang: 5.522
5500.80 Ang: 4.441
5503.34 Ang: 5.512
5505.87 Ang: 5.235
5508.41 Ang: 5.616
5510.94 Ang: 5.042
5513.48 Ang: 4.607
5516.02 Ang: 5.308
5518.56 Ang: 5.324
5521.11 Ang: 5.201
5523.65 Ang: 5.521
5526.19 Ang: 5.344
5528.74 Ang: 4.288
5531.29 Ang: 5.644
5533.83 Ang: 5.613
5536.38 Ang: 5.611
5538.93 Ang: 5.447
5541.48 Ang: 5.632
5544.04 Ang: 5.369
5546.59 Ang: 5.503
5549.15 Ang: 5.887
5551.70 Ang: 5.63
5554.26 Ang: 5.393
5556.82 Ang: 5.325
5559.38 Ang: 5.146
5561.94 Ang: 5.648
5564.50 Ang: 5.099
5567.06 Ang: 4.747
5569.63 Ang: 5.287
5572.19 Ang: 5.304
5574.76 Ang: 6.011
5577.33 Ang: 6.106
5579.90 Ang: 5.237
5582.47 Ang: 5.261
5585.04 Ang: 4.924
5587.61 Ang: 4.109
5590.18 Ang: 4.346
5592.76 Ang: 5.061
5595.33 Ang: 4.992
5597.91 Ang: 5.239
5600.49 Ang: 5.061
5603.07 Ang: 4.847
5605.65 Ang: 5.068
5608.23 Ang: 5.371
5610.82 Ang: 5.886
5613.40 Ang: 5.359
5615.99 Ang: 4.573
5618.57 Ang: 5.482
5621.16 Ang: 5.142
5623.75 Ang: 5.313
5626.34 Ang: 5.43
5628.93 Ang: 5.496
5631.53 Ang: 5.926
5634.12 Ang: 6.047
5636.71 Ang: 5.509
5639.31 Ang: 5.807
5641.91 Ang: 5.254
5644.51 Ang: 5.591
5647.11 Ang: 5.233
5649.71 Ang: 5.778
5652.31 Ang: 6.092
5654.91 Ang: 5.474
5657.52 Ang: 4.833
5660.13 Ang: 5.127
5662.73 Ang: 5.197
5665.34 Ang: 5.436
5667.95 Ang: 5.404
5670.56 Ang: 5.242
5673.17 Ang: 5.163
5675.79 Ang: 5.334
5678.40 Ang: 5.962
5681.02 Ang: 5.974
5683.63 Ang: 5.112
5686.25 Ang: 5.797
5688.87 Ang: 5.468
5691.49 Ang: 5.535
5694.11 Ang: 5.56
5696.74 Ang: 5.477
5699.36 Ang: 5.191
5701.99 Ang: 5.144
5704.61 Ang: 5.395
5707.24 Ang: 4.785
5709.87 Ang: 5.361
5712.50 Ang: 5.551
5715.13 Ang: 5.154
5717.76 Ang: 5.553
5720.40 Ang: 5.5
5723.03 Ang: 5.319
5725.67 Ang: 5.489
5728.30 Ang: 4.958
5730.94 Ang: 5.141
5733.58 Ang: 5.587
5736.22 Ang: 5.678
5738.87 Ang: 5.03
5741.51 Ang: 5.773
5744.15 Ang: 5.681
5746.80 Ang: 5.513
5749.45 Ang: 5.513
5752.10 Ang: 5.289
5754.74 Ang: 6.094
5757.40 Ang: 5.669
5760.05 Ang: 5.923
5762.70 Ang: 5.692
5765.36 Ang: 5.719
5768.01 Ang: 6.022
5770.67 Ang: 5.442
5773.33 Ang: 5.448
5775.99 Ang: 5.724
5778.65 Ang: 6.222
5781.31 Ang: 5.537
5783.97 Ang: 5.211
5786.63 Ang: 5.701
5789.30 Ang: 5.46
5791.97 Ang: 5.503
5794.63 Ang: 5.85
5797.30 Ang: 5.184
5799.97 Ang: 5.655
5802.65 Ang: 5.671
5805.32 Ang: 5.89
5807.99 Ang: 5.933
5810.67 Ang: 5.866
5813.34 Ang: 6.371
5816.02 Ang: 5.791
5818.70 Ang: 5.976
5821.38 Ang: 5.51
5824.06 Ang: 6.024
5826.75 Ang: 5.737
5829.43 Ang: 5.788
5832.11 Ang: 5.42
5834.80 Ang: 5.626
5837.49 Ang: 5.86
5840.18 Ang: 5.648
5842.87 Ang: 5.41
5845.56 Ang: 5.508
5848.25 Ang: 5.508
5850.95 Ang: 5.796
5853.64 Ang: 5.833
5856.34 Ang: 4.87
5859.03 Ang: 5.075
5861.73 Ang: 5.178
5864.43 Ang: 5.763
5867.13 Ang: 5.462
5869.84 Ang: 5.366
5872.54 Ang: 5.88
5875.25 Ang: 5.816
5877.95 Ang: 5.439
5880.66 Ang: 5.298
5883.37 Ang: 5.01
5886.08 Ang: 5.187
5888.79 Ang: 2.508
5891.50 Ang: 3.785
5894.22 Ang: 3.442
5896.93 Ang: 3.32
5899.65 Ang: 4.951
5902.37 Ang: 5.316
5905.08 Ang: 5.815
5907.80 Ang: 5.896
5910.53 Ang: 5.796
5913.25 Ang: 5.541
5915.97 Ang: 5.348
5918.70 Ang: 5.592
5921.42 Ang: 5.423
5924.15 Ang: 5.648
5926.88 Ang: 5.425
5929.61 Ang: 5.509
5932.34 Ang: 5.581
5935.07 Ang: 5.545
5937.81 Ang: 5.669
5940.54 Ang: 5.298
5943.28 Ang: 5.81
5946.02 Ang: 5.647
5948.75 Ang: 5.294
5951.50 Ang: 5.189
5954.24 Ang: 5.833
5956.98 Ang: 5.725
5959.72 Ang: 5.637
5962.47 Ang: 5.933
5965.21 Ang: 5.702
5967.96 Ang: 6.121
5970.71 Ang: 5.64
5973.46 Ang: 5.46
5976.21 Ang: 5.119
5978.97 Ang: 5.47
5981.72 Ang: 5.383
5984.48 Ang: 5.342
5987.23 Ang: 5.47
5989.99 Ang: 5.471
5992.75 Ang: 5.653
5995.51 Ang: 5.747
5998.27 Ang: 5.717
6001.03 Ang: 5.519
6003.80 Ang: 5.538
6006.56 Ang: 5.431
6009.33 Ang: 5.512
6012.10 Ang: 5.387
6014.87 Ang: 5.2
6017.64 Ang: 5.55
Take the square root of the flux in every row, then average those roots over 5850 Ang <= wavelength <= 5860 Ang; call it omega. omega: 2.32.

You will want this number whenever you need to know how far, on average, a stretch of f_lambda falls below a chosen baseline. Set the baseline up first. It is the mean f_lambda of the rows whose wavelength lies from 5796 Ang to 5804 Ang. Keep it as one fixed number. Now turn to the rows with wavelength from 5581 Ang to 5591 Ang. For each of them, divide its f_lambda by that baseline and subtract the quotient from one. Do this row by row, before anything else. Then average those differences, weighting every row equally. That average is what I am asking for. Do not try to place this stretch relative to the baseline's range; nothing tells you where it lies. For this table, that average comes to 0.15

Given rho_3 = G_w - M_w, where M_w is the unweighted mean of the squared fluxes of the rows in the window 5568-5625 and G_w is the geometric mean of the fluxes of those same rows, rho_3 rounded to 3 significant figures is -21.9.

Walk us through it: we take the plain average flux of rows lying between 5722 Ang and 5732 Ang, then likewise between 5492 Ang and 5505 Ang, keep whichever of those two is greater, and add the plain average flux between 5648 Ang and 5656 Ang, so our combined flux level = 11.0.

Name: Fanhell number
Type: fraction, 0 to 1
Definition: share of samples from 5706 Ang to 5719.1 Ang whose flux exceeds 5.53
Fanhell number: 0.4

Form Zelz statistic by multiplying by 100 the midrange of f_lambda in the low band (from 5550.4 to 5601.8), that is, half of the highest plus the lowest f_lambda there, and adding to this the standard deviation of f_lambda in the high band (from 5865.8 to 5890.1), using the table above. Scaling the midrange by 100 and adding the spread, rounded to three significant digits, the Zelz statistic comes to 512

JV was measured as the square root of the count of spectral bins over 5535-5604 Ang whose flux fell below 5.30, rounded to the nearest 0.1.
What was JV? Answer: 3.7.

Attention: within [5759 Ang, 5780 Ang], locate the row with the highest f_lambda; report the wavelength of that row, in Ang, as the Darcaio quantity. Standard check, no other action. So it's 5778.65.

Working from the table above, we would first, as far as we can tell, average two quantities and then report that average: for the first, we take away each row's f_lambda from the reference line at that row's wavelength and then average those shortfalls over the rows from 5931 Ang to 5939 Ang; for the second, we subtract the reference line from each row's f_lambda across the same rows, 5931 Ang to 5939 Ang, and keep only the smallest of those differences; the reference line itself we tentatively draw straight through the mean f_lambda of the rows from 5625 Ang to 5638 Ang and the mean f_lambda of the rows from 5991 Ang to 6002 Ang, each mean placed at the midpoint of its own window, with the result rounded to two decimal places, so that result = -0.03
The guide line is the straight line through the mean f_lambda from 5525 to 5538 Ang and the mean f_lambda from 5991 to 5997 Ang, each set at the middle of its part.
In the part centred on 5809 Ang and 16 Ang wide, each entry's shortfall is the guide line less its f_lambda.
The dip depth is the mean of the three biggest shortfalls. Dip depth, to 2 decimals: -0.24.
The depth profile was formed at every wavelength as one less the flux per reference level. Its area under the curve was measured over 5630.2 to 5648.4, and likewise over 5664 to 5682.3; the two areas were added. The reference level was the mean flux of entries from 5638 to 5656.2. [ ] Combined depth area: 0.3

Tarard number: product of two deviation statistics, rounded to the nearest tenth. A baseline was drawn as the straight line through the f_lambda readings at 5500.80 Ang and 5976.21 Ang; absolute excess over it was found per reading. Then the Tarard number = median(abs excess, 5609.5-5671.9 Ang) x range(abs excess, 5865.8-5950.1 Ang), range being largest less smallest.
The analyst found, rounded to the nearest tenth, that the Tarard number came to 1.9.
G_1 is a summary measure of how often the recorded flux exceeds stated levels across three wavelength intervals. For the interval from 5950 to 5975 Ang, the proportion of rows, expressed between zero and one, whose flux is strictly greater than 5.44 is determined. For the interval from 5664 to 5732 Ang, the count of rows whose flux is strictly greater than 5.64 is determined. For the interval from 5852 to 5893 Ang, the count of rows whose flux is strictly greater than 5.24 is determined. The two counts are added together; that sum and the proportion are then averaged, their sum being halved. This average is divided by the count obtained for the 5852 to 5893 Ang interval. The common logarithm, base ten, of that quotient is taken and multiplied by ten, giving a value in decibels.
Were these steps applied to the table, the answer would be -1.3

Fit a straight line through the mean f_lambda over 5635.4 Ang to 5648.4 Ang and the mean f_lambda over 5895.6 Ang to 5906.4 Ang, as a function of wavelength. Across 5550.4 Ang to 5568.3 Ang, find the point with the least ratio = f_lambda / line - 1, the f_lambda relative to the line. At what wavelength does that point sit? 5567.06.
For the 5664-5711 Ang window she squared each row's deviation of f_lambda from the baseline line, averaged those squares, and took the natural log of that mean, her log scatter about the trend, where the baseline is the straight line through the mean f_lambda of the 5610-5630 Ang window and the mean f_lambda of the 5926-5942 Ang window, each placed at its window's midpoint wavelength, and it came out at -2.4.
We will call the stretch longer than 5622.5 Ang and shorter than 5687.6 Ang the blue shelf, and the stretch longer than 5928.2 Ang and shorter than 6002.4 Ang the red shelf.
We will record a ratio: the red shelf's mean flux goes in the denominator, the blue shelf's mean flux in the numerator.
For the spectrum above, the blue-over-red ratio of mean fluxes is 0.99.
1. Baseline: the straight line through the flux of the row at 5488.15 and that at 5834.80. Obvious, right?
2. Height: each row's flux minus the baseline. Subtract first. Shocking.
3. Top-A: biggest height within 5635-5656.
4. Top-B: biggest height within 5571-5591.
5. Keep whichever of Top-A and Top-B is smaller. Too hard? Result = 0.79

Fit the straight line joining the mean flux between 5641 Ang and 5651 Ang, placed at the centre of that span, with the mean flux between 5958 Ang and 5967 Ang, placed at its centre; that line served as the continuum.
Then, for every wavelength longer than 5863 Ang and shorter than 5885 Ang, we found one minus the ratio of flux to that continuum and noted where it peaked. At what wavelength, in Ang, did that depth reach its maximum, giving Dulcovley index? 5883.37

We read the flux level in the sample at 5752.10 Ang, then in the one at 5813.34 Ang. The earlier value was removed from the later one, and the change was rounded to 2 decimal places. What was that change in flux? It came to 1.08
